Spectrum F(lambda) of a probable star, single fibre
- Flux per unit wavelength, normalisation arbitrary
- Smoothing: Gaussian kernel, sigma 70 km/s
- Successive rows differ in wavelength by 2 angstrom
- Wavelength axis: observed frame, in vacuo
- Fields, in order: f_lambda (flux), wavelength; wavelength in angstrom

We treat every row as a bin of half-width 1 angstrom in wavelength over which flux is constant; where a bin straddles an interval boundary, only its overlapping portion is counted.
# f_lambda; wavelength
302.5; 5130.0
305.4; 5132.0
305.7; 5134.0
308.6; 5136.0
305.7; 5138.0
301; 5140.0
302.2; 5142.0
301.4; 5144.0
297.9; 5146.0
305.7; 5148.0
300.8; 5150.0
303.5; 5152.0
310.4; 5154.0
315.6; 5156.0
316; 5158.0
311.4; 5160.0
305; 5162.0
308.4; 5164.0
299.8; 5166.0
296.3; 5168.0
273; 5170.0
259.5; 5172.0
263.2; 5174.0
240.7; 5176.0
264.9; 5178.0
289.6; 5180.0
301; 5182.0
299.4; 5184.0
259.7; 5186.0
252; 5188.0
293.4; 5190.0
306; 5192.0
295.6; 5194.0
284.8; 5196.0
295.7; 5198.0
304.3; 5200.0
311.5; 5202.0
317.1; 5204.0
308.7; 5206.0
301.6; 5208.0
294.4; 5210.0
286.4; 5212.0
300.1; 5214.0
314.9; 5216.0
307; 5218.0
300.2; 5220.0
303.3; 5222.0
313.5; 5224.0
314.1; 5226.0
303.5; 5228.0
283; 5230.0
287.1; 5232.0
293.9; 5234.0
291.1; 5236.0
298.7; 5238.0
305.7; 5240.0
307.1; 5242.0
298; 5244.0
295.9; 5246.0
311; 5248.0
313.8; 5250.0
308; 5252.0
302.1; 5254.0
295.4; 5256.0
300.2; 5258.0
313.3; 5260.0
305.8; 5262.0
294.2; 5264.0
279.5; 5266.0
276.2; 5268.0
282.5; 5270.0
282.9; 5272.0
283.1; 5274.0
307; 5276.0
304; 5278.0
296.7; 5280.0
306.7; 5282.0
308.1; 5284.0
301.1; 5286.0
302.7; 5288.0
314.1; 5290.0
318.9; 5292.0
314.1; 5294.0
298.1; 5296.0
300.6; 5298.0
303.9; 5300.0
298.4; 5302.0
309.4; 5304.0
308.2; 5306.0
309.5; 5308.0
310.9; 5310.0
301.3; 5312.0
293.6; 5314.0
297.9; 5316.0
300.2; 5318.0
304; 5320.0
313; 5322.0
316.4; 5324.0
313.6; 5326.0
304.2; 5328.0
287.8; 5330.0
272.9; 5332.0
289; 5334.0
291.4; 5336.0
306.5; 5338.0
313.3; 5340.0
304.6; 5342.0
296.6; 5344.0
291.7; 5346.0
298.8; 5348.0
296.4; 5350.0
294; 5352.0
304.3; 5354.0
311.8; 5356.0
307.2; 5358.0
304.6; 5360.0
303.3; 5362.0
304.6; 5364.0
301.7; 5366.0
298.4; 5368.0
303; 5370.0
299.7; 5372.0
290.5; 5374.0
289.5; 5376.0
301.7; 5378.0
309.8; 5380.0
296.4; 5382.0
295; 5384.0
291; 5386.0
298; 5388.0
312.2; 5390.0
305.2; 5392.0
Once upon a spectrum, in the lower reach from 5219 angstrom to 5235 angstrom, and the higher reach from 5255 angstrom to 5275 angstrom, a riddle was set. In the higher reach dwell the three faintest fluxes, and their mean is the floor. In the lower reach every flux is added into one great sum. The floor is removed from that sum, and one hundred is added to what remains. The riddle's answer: 2219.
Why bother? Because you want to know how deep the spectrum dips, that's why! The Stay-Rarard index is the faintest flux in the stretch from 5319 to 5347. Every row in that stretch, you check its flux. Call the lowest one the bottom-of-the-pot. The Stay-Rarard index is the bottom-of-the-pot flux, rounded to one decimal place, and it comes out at 272.9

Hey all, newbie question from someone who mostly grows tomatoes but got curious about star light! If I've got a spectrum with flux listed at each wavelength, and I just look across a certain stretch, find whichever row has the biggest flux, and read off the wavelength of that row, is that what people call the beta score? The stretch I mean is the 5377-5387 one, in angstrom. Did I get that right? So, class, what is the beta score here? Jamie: 5380.0 angstrom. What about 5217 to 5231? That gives 5226.0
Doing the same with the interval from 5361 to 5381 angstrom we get 5380.0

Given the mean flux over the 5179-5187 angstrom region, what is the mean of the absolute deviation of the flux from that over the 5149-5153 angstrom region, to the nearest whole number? 15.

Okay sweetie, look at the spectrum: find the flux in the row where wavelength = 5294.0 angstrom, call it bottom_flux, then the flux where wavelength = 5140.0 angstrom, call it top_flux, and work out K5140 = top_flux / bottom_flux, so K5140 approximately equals 0.96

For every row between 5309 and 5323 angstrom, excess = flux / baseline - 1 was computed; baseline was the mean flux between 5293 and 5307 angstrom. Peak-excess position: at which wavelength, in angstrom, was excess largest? 5322.0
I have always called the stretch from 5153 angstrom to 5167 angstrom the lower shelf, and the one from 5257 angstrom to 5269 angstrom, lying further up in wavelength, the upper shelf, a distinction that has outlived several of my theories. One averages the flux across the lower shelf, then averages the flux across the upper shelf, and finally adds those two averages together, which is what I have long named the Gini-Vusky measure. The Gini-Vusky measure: 604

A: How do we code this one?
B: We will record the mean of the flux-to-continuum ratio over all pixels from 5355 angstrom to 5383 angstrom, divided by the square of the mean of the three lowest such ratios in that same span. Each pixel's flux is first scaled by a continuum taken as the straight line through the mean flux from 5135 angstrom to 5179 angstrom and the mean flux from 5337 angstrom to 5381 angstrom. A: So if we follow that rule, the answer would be 1.07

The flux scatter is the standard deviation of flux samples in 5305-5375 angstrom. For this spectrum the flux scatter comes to 9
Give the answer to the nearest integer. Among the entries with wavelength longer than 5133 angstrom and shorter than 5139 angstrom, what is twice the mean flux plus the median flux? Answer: 919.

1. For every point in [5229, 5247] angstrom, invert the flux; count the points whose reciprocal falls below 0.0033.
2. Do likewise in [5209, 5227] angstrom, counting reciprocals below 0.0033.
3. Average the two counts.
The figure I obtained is 3.50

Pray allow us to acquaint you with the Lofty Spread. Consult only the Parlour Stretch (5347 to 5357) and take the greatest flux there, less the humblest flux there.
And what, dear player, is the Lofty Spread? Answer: 18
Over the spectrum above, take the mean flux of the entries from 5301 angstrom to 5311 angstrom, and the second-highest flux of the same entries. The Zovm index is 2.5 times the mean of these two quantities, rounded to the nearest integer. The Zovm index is 771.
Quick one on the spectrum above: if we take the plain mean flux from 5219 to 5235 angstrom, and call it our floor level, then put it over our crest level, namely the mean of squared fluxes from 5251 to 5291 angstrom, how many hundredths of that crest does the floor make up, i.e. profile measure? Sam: 0.337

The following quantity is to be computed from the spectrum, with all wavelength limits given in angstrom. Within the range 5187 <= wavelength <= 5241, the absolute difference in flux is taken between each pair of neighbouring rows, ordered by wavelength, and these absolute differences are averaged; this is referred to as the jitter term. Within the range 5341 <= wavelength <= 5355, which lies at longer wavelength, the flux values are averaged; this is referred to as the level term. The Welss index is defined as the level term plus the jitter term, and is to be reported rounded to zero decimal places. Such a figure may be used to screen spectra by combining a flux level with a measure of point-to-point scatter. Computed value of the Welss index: 308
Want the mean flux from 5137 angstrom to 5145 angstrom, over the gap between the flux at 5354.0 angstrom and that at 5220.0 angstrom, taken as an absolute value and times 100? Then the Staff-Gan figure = 7380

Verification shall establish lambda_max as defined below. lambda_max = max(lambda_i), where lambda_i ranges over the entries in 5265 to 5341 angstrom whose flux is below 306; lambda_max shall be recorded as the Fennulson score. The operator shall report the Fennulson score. 5336.0 angstrom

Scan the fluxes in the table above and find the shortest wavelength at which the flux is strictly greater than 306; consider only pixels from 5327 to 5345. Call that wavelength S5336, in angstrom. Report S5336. 5338.0 angstrom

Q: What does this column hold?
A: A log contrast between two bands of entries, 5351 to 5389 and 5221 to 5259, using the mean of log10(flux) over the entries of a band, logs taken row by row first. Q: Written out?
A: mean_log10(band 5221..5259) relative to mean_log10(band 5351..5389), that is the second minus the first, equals 0.0015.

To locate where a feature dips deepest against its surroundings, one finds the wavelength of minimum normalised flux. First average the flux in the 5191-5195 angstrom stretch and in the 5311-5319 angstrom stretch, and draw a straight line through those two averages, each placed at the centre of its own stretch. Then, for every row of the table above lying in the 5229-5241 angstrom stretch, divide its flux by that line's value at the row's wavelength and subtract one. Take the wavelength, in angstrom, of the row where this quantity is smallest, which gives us 5230.0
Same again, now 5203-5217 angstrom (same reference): 5212.0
